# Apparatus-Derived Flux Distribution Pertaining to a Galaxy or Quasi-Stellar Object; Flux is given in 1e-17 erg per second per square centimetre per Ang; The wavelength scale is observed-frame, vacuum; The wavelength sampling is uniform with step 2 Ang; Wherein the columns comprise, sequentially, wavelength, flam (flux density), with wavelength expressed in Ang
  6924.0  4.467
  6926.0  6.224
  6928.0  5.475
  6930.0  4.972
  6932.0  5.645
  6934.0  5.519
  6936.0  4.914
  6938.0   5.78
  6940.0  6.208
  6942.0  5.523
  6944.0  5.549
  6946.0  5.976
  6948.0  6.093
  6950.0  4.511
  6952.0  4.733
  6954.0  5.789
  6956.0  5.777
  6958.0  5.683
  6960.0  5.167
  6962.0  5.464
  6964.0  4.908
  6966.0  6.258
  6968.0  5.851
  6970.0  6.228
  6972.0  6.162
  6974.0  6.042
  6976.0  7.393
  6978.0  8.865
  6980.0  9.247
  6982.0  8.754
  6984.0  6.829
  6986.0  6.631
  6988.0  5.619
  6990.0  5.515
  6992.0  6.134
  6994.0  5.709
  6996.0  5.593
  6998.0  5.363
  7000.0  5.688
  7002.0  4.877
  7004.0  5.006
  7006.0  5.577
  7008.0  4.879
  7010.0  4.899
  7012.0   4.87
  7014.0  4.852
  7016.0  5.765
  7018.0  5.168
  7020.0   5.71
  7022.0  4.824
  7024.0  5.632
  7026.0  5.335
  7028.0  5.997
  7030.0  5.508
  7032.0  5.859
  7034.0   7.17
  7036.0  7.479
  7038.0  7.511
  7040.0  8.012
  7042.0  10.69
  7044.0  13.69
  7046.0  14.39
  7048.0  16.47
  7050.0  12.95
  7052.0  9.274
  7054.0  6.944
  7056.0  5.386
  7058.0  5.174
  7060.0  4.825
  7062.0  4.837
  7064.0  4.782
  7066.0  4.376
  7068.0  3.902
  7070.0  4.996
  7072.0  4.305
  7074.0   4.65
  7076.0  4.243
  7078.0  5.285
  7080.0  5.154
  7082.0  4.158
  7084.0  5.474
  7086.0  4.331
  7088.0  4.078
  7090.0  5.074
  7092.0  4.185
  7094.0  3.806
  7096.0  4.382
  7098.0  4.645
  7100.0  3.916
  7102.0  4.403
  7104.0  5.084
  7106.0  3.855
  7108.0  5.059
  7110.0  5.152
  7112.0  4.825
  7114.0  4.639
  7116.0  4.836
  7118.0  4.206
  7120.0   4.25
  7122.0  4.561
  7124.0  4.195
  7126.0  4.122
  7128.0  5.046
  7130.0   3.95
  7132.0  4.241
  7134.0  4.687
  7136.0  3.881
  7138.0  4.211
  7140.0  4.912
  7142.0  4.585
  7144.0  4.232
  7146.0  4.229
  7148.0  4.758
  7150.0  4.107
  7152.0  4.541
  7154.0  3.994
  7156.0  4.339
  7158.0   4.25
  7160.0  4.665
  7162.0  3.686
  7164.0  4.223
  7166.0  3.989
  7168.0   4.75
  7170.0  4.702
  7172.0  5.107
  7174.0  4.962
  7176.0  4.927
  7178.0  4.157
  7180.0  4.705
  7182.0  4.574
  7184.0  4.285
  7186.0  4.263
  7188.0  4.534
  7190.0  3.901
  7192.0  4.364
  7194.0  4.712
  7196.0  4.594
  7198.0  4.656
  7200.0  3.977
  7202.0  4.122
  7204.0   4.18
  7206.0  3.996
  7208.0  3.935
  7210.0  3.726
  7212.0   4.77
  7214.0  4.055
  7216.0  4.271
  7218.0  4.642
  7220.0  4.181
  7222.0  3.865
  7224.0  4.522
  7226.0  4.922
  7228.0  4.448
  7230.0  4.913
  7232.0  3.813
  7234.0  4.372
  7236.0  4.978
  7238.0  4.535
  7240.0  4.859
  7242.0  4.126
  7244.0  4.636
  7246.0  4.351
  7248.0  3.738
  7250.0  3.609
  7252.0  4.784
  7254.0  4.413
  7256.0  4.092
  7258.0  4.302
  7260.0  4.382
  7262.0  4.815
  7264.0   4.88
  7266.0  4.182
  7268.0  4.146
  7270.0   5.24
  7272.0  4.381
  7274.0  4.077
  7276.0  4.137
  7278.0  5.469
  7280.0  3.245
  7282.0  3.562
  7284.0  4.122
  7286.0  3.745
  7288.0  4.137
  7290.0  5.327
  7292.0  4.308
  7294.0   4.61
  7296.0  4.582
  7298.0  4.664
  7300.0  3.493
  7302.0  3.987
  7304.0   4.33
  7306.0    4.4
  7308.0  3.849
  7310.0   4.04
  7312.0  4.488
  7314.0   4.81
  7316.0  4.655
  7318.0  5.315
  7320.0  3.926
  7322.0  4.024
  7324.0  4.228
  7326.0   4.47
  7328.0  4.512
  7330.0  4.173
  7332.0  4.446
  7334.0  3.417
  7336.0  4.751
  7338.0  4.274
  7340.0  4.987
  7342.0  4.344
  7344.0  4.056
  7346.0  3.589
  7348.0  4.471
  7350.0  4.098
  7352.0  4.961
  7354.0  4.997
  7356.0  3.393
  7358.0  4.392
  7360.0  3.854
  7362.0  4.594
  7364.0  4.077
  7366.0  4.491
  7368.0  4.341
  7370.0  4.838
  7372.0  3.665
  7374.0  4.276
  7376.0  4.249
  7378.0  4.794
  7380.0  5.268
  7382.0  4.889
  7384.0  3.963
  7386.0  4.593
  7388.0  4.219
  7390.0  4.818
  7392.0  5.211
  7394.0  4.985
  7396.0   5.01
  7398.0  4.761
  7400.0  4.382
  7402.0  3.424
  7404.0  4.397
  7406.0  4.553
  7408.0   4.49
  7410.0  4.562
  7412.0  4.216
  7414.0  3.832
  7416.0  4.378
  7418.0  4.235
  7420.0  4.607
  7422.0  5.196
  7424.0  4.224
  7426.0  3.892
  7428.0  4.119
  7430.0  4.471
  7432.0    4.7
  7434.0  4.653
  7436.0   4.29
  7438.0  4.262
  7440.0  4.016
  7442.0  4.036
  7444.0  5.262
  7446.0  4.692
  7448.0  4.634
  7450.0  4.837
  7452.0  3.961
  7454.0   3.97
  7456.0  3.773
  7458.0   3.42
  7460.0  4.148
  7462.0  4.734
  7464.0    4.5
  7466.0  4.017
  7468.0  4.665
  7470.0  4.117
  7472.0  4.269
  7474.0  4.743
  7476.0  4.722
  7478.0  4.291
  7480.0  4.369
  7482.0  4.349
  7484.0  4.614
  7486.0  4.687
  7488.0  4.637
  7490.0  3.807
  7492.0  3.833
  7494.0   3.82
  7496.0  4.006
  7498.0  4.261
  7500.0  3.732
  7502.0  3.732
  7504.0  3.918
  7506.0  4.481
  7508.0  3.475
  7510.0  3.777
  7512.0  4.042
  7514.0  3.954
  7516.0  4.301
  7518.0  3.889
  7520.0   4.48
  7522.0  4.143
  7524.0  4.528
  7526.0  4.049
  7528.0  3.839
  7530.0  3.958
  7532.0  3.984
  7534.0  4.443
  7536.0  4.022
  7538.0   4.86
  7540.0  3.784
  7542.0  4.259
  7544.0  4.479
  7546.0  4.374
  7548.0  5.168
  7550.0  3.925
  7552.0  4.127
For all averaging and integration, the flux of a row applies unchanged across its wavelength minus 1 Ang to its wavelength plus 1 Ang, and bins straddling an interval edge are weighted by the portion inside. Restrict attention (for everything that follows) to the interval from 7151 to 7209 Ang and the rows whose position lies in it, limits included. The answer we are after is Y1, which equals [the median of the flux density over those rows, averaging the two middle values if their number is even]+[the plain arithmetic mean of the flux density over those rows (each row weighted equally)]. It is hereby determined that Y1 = 8.7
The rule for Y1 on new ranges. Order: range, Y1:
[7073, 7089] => 9.2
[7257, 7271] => 8.9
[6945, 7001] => 12.0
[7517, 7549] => 8.5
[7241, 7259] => 8.5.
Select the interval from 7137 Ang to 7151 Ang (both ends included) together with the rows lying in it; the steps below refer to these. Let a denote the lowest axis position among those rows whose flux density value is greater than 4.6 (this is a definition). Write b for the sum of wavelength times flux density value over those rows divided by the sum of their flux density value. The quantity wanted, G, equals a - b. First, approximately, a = 7140.0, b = 7143.9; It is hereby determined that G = -3.9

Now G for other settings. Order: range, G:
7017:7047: -16.9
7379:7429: -23.4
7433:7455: -10.0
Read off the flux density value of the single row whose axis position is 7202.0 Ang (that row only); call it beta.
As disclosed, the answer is 4.122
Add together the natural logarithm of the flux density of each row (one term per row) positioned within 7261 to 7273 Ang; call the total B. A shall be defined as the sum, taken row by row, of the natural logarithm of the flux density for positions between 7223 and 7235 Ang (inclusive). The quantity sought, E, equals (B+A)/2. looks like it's 9.1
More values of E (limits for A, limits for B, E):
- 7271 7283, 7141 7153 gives 8.7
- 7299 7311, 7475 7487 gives 8.7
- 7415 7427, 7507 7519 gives 8.5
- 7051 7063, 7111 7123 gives 9.9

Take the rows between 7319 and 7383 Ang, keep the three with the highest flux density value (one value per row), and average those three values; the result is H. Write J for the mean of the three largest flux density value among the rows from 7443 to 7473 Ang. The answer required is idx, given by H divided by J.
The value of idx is 1.03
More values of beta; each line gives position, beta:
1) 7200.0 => 3.977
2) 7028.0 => 5.997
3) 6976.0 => 7.393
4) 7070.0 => 4.996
